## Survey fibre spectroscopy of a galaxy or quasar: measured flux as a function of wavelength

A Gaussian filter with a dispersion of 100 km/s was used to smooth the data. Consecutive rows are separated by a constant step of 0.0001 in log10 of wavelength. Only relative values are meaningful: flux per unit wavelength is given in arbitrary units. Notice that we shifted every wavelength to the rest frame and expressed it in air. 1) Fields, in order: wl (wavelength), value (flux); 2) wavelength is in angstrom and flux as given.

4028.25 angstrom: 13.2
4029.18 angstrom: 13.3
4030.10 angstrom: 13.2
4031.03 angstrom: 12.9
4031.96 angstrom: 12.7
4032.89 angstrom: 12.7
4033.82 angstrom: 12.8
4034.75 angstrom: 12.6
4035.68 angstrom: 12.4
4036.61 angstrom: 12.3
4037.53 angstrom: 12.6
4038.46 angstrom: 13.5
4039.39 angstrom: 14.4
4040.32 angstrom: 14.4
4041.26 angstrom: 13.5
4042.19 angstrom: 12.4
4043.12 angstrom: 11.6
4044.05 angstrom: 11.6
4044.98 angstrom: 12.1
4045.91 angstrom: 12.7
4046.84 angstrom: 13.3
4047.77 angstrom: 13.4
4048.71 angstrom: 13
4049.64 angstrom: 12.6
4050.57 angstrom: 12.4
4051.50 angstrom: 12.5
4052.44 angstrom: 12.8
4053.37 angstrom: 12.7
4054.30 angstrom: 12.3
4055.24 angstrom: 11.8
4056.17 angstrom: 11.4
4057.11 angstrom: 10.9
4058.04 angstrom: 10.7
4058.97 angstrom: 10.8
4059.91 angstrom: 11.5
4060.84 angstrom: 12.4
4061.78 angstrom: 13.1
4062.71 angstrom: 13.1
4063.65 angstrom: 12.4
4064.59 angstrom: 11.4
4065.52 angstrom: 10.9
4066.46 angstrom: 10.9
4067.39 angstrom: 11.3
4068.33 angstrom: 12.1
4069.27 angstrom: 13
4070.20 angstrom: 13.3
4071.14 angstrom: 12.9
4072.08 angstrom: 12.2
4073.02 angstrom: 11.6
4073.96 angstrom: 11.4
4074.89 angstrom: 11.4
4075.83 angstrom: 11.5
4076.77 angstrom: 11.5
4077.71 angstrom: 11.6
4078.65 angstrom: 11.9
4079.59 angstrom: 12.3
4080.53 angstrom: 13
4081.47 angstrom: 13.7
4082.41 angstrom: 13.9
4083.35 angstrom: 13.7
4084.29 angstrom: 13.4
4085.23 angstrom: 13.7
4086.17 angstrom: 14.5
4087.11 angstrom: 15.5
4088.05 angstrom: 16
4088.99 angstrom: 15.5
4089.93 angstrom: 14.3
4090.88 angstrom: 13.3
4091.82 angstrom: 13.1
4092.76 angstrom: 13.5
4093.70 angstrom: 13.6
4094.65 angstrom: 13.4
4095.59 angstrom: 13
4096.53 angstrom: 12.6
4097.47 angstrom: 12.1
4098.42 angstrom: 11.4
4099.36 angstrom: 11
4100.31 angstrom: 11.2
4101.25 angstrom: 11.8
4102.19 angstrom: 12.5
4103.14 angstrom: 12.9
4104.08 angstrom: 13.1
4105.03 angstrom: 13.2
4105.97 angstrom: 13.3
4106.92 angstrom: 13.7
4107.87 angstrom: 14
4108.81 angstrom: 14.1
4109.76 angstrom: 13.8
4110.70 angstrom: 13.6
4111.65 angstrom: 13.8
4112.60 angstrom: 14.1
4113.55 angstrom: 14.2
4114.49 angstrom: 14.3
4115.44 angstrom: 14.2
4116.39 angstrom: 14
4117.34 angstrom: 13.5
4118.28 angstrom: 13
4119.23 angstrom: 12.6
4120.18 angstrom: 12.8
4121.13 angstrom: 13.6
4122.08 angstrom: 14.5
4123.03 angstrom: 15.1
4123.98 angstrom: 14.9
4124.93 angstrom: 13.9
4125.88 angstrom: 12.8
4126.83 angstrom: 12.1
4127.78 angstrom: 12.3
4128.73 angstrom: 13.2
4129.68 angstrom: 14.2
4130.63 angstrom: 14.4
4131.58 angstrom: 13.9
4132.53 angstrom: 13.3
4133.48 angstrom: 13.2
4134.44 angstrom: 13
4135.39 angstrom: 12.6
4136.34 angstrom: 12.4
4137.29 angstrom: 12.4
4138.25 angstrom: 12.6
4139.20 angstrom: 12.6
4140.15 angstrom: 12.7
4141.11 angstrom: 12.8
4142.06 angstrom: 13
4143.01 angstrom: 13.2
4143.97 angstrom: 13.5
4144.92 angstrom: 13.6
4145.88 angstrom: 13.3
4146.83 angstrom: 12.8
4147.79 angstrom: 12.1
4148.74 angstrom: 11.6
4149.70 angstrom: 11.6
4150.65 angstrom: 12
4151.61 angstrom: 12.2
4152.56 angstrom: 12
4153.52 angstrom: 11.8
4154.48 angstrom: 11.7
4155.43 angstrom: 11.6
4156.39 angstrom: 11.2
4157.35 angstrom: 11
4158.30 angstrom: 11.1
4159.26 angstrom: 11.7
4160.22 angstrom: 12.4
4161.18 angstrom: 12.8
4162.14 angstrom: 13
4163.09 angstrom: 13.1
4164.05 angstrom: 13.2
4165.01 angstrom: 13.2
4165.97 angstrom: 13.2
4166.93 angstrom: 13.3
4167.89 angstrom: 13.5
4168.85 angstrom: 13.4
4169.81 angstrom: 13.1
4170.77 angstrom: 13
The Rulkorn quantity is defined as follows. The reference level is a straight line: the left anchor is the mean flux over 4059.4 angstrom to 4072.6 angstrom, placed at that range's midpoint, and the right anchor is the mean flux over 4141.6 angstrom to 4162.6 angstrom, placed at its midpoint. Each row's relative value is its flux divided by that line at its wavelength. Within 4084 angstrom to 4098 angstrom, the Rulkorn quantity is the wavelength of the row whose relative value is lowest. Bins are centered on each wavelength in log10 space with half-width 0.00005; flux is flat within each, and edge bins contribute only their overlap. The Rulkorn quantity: 4097.47 angstrom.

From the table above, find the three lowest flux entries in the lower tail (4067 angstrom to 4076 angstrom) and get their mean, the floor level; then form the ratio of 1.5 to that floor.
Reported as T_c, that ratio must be 0.132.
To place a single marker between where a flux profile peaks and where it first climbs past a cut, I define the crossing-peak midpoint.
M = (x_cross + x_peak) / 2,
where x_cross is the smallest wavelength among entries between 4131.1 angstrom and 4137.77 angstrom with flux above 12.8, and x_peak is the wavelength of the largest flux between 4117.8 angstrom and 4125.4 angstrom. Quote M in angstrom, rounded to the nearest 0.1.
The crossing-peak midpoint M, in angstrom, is 4127.3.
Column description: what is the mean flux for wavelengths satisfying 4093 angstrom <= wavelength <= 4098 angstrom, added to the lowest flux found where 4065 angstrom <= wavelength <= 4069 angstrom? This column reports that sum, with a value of 23.8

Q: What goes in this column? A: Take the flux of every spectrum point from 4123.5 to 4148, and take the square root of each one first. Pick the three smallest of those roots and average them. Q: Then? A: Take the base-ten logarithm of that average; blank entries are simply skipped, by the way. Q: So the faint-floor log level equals 0.543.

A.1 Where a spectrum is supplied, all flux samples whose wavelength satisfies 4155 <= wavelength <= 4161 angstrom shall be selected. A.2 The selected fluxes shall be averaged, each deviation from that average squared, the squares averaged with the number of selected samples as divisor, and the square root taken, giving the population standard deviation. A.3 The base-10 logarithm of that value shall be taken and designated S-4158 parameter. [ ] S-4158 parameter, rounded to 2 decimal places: -0.32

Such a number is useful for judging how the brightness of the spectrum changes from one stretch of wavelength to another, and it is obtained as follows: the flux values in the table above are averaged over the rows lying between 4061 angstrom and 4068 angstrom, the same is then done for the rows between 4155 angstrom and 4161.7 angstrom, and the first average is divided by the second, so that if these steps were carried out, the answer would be 1.02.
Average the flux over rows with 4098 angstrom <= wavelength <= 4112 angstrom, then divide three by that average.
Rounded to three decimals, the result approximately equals 0.233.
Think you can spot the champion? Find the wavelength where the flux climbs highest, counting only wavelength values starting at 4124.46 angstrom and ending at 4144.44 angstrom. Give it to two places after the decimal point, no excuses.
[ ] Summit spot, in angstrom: 4130.63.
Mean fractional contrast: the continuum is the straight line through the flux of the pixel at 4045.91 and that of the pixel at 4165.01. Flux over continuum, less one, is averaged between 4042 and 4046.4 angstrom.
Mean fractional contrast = -0.05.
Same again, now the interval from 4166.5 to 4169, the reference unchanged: 0.01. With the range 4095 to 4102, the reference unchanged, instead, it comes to -0.08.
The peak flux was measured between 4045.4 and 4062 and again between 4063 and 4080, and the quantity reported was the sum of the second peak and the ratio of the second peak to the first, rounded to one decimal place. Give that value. 14.3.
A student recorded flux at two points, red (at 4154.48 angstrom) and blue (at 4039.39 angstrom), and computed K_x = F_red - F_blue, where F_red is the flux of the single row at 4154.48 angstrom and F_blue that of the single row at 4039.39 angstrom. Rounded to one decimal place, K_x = -2.7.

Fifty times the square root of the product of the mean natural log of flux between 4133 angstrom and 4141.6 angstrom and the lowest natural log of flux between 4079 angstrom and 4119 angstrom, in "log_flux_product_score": 123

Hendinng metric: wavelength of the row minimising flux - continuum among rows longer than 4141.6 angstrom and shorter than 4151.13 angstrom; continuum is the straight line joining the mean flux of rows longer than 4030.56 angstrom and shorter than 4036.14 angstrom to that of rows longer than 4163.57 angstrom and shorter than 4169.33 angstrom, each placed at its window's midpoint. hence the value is 4149.70 angstrom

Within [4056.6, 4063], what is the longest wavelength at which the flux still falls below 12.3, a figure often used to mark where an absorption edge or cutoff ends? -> 4059.91 angstrom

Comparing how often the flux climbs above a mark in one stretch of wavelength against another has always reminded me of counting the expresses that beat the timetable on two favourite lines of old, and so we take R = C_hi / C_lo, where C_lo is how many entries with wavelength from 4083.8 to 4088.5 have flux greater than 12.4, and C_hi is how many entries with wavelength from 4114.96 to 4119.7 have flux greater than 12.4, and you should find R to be 1.0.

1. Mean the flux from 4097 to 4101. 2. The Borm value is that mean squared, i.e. 131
